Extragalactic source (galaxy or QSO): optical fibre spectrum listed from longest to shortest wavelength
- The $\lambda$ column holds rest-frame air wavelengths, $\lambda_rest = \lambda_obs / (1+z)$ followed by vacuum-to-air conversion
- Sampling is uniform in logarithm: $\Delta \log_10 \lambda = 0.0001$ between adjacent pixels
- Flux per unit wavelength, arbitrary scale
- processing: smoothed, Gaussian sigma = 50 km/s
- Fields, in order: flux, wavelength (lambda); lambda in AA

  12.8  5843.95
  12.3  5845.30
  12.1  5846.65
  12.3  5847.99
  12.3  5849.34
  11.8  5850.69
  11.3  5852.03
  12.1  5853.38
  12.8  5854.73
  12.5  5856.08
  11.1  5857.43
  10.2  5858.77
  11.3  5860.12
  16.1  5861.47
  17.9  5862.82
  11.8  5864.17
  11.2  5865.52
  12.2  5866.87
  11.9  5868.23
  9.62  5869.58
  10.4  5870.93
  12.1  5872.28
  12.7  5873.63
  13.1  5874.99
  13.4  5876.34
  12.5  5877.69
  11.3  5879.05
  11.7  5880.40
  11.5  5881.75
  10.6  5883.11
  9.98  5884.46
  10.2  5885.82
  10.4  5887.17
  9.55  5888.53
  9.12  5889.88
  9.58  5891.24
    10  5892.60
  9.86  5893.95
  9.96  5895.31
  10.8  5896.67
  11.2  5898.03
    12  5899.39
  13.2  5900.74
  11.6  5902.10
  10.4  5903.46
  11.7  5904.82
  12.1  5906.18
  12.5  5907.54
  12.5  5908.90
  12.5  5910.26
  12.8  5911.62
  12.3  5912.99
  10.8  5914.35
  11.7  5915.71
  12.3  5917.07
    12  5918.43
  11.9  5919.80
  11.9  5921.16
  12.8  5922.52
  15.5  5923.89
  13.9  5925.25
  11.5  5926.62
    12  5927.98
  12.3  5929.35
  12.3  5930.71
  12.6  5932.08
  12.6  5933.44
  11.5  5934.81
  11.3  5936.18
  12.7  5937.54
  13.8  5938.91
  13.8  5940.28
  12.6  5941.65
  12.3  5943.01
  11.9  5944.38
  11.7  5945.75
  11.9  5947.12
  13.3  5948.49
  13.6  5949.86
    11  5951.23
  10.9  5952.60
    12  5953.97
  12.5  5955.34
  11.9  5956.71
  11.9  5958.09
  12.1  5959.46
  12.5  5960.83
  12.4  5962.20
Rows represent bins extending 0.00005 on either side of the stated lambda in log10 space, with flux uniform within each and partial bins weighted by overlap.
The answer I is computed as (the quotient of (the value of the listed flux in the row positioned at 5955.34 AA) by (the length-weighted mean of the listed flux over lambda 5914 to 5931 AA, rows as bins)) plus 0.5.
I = 1.51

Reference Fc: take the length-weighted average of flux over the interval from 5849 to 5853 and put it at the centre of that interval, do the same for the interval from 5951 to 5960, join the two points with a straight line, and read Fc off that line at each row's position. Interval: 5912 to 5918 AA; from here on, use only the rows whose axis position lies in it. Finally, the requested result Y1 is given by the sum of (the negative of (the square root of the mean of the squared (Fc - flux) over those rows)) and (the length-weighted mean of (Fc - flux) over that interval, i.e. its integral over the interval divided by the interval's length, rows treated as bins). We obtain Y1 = -0.7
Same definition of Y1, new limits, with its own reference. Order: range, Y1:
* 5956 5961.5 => -0.7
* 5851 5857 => -1.0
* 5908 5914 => -1.4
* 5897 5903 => -0.9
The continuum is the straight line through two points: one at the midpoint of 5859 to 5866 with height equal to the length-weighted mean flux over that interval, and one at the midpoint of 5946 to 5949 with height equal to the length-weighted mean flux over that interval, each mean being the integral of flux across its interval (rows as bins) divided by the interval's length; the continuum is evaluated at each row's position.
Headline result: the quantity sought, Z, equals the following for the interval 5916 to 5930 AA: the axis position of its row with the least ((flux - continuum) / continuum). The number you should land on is 5926.62 AA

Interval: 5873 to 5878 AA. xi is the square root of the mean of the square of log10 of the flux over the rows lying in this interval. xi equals 1.111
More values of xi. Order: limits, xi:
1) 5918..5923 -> 1.084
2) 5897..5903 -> 1.079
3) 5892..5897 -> 1.007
